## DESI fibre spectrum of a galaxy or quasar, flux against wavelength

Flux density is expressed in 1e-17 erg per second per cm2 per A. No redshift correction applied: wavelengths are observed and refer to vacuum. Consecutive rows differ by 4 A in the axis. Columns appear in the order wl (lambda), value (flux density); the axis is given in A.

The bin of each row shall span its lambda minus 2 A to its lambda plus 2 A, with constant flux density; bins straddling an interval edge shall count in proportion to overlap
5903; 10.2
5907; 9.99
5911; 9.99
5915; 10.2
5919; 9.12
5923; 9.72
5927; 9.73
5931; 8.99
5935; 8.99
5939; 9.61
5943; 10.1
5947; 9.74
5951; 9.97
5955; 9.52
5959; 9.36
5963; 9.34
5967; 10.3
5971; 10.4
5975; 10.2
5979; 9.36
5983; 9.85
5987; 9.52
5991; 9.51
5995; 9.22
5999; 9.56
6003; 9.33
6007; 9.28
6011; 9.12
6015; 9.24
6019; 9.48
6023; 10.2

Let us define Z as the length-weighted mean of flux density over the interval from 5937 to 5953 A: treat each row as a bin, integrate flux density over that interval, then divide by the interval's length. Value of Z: 9.9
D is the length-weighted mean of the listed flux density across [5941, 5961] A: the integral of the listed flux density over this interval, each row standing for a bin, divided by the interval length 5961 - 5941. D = 9.74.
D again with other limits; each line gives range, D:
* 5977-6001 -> 9.50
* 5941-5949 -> 9.92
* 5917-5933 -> 9.39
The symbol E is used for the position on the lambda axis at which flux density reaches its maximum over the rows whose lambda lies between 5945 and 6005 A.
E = 5971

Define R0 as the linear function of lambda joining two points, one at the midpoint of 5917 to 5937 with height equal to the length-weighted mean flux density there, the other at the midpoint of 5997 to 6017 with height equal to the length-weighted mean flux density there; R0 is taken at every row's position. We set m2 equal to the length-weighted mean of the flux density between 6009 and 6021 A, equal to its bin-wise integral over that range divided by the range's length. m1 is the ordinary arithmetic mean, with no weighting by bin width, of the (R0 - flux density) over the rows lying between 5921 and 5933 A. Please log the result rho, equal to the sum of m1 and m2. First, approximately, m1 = -0.2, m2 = 9.3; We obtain 9.1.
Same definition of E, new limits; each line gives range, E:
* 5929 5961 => 5943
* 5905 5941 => 5915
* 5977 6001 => 5983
